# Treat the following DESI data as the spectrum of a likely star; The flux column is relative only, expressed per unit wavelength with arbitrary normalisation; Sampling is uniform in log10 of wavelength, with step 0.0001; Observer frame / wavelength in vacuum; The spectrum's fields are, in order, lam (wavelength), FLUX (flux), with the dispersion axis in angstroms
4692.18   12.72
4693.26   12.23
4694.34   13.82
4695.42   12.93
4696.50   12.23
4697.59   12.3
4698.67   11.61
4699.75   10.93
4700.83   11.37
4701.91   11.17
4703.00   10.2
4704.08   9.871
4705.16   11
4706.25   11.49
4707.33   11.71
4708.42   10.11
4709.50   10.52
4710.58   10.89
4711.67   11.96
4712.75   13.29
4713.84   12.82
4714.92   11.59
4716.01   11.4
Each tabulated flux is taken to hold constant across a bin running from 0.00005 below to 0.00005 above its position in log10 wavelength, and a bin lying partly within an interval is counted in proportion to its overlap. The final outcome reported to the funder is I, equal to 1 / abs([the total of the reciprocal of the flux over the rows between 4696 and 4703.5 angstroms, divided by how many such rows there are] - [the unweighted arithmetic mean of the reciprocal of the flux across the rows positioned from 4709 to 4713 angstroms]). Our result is 627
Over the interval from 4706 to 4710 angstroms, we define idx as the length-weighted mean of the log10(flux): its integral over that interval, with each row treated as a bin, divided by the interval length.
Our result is 1.04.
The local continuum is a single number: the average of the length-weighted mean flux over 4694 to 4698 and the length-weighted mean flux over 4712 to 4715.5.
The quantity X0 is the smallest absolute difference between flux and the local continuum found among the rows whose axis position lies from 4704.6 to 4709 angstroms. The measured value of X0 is 0.94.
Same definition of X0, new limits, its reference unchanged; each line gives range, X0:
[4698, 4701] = 1.04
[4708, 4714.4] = 0.17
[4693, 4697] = 0.28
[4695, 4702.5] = 0.28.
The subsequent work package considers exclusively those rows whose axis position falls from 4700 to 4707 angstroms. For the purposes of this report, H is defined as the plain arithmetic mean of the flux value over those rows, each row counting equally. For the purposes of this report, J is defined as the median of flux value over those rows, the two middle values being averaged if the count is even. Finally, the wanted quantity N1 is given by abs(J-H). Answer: 0.23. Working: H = 10.9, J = 11.1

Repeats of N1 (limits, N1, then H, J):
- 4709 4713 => 0.24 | 11.7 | 11.4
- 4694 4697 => 0.06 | 13.0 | 12.9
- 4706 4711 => 0.05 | 10.9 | 10.9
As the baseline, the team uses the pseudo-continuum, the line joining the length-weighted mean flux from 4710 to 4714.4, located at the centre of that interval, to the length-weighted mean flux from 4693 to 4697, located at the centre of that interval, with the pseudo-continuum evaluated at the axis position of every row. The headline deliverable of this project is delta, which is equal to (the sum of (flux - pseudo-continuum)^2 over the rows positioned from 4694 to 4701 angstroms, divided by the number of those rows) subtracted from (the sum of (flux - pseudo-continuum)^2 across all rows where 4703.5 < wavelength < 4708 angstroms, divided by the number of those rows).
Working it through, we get 1.6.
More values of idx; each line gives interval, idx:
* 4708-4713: 1.05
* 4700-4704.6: 1.03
